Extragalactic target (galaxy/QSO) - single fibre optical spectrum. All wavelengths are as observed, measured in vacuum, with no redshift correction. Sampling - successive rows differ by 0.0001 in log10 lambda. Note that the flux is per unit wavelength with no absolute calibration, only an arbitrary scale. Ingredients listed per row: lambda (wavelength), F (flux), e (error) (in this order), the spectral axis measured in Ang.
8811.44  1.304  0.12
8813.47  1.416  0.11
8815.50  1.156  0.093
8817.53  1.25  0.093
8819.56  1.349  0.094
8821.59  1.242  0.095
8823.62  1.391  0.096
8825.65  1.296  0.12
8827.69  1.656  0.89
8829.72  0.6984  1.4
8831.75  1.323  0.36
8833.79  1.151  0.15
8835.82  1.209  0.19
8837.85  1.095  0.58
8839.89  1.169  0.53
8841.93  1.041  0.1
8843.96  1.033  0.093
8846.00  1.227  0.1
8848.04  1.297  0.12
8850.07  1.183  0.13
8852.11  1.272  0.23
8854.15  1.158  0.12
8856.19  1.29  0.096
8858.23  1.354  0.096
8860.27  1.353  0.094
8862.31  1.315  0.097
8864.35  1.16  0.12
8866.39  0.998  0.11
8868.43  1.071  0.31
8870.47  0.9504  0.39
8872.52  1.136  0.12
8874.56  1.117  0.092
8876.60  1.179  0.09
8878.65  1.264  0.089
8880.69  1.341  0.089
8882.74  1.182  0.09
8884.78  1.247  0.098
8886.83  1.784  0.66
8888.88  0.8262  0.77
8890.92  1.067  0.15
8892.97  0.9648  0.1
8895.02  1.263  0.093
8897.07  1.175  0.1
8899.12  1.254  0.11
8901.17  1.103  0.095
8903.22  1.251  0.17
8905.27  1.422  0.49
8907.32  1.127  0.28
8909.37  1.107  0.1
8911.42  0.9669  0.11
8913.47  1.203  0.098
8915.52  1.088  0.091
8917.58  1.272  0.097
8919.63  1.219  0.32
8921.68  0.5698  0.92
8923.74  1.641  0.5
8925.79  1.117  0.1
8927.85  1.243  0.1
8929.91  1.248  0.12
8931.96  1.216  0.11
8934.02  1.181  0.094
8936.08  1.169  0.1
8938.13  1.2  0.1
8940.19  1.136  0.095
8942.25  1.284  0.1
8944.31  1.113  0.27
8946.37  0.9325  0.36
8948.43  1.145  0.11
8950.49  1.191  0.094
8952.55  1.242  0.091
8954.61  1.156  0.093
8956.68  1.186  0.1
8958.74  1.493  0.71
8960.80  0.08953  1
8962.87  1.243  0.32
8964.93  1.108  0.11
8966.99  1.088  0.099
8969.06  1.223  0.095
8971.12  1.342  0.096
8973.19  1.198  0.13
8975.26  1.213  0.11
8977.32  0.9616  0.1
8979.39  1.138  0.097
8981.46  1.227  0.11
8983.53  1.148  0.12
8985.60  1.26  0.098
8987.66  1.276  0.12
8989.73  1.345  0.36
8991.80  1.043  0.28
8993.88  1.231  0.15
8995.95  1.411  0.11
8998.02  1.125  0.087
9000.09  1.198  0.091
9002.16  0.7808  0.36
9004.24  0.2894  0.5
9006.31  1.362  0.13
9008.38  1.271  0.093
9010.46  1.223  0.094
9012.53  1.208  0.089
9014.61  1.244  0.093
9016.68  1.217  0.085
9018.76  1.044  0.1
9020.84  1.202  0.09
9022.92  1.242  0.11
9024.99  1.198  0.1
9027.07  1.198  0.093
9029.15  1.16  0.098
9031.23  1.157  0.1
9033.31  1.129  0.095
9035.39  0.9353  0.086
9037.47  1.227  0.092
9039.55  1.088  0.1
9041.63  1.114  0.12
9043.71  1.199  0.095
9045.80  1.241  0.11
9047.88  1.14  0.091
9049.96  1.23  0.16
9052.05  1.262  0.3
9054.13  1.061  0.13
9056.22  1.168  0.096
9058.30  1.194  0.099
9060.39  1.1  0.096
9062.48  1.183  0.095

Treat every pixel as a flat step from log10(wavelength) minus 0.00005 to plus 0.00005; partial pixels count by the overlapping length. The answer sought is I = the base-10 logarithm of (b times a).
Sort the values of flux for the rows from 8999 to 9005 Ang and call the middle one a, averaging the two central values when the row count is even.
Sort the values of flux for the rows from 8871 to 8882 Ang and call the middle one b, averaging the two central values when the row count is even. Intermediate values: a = 0.78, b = 1.18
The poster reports -0.036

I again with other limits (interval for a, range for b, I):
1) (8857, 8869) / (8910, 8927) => 0.157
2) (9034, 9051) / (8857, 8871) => 0.132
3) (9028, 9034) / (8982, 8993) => 0.164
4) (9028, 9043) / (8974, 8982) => 0.123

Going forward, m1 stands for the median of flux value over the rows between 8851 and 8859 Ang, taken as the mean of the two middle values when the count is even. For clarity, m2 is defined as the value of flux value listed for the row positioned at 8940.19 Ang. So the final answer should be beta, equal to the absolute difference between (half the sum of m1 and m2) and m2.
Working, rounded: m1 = 1.28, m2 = 1.136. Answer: 0.07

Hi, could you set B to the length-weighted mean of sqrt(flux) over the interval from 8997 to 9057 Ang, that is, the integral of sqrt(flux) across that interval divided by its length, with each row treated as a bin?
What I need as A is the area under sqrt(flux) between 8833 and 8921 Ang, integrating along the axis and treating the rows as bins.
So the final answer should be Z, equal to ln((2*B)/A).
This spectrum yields -3.8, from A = 95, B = 1.059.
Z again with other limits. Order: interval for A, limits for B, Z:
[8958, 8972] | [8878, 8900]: -1.8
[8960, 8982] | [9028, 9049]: -2.3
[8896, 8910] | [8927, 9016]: -2.0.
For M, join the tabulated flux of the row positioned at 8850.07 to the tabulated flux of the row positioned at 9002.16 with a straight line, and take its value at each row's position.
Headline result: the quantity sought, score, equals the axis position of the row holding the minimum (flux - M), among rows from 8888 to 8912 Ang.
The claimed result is 8888.88 Ang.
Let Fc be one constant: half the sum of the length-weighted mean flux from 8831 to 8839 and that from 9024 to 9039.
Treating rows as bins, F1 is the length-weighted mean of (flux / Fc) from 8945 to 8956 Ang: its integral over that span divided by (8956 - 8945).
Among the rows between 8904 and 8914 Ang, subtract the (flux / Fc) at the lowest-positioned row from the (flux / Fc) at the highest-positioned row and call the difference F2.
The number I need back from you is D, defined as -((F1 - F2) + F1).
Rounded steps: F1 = 0.97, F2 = -0.19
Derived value -2.1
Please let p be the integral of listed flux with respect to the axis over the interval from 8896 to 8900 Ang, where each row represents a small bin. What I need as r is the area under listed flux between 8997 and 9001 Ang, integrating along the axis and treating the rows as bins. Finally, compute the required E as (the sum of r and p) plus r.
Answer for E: 14.1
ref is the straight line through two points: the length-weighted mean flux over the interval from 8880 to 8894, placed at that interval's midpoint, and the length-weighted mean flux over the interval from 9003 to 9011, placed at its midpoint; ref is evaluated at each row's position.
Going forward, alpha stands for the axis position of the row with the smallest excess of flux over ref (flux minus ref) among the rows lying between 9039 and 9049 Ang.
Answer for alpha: 9039.55 Ang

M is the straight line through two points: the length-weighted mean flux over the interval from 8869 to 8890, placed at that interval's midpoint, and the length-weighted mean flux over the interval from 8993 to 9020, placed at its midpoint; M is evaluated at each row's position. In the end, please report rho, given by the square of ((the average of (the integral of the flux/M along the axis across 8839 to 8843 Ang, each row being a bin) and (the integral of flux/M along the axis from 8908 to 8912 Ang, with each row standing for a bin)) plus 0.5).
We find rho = 17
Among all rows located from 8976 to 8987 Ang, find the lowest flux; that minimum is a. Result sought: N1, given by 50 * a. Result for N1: 48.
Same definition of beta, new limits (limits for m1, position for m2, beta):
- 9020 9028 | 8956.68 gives 0.01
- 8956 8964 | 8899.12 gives 0.02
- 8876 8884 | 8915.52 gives 0.07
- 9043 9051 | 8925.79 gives 0.05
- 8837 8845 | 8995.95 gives 0.17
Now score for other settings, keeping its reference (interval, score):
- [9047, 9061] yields 9054.13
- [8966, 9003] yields 9002.16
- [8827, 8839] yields 8829.72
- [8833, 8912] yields 8888.88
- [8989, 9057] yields 9004.24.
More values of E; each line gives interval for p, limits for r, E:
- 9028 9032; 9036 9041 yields 16.0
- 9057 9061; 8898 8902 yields 14.1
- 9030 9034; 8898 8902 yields 14.0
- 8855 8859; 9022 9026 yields 15.0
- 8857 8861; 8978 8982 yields 14.6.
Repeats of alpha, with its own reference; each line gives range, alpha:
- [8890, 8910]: 8892.97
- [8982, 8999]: 8991.80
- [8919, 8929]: 8921.68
